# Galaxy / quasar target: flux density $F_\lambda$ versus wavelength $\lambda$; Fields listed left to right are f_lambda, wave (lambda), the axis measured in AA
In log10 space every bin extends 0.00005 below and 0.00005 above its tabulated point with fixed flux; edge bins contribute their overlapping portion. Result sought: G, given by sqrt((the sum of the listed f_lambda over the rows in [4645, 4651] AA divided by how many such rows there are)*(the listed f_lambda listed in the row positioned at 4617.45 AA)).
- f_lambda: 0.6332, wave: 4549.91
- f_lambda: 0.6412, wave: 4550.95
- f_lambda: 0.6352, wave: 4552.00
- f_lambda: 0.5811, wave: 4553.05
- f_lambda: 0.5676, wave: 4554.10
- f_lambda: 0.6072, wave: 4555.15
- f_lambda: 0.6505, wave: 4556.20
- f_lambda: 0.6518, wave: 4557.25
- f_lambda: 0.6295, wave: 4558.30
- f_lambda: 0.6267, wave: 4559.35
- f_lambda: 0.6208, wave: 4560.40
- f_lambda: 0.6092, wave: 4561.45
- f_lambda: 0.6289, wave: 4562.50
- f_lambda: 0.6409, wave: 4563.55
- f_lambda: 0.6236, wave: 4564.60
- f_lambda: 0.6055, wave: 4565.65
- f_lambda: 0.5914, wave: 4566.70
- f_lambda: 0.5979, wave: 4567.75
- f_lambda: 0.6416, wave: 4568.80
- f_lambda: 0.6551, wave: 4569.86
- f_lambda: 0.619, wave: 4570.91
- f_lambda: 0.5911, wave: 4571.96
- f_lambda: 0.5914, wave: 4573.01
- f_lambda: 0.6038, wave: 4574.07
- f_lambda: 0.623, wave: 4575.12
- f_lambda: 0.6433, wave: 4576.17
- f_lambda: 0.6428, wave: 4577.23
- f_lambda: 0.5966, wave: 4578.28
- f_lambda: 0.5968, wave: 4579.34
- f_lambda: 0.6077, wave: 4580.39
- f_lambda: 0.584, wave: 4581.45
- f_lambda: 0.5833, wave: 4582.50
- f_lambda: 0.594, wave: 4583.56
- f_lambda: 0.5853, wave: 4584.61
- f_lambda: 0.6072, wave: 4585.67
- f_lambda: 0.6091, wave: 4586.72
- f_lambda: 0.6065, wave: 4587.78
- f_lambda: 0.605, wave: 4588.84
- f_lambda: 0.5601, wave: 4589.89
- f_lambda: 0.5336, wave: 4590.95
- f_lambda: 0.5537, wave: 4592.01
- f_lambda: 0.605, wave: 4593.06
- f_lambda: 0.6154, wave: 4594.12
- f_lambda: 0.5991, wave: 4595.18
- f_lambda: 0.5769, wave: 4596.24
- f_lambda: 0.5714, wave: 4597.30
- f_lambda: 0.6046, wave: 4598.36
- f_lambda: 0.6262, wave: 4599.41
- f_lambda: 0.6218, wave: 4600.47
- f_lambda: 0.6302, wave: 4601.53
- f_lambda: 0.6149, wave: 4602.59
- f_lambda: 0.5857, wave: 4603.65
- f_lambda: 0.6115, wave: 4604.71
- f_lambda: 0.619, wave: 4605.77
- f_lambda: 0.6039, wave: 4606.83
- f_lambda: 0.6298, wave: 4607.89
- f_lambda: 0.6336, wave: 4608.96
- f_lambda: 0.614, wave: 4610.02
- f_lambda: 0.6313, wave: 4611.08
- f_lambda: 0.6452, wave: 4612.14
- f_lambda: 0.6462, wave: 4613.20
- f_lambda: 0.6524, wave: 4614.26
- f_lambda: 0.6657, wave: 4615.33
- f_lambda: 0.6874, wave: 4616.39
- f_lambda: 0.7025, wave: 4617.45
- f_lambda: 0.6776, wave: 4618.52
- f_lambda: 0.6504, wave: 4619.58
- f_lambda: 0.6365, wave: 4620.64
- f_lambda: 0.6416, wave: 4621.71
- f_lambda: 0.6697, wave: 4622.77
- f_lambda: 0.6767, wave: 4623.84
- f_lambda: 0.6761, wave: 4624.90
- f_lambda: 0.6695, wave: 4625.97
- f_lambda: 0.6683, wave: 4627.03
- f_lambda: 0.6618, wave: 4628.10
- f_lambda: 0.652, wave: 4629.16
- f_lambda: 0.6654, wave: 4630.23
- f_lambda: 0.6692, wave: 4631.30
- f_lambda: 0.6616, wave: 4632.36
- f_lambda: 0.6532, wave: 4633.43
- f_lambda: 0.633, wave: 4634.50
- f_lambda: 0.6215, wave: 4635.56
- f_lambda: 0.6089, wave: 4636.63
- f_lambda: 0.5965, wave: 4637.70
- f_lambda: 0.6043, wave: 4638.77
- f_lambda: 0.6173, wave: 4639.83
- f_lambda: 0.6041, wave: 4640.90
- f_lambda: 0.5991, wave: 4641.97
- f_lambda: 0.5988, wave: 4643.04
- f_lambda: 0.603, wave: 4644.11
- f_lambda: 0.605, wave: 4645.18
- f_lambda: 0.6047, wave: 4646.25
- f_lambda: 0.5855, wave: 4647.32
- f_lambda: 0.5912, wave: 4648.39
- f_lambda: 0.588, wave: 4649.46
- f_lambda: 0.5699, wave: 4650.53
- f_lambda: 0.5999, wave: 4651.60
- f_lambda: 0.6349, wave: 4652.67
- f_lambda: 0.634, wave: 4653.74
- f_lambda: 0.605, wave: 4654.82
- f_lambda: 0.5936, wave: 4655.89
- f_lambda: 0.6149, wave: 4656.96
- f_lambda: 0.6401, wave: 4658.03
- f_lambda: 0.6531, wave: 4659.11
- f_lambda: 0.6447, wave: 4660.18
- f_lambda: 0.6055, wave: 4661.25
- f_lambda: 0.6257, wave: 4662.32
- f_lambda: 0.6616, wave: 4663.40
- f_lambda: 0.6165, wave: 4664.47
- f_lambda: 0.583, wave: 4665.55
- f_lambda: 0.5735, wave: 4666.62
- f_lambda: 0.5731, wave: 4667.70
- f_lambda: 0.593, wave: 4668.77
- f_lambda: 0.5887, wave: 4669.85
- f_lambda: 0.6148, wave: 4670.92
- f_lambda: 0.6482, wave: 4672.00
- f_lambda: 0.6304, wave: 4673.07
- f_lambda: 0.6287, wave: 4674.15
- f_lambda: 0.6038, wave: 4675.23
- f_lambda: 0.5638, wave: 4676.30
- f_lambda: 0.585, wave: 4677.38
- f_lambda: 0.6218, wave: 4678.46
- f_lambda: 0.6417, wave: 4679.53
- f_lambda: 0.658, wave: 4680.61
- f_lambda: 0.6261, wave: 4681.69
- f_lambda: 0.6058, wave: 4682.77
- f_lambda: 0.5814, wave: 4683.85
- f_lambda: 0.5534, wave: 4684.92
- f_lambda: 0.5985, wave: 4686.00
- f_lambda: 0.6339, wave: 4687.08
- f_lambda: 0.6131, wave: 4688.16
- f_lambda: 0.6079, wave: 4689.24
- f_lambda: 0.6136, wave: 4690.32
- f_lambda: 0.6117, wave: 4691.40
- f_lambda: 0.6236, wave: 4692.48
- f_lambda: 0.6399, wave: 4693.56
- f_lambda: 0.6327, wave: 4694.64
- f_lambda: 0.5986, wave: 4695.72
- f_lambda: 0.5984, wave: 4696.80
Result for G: 0.64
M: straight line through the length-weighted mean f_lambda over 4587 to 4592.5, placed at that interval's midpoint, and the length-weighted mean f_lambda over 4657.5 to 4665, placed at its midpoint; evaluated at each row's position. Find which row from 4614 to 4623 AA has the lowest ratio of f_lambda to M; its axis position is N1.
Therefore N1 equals 4620.64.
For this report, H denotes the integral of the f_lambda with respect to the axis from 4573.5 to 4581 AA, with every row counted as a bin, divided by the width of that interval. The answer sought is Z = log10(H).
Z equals -0.211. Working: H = 0.615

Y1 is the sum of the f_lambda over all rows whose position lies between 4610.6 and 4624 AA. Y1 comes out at 8.58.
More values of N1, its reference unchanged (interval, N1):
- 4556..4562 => 4561.45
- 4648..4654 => 4650.53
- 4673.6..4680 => 4676.30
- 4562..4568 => 4566.70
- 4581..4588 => 4582.50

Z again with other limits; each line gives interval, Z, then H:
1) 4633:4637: -0.201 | 0.630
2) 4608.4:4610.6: -0.206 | 0.622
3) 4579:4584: -0.227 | 0.593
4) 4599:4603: -0.205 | 0.623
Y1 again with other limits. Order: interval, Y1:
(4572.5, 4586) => 7.86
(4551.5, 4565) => 8.07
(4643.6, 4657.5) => 7.83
